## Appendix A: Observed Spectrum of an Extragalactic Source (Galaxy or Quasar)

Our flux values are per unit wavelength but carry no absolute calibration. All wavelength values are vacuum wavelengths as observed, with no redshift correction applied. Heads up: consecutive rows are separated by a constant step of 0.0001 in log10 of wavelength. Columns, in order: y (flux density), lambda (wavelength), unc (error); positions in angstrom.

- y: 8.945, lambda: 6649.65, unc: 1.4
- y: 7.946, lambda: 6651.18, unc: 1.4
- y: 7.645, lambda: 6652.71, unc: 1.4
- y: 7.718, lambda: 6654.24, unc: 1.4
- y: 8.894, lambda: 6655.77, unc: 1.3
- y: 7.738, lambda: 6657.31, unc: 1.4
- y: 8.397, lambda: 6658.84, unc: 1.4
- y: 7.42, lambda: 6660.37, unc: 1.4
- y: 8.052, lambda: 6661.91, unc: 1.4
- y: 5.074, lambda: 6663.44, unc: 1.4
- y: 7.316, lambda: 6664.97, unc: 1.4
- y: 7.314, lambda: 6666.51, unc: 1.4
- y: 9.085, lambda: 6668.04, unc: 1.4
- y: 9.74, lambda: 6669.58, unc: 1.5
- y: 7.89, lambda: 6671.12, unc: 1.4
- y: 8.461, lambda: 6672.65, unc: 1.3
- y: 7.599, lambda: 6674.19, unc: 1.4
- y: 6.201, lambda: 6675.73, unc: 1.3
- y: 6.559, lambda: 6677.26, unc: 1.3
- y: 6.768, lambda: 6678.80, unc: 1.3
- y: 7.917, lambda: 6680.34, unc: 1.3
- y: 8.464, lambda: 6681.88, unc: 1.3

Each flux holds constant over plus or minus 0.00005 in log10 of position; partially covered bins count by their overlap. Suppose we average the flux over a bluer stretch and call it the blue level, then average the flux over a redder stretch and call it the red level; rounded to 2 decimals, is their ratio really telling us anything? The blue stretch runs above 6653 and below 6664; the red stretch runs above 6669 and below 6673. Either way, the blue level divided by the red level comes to 0.88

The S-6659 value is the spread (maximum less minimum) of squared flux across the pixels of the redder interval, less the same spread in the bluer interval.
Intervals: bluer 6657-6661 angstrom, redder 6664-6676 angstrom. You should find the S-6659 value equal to 41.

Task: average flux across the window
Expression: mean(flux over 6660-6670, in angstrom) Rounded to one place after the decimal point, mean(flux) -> 7.7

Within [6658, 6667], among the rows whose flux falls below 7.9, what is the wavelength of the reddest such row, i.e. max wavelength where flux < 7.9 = 6666.51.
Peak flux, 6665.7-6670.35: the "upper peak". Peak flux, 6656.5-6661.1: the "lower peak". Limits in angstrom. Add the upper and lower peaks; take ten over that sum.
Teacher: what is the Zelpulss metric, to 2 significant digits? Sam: 0.55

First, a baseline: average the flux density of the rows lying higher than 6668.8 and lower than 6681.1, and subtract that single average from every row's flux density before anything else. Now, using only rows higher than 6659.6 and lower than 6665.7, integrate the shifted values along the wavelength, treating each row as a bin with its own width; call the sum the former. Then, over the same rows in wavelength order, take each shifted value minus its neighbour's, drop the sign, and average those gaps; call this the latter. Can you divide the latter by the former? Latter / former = -0.47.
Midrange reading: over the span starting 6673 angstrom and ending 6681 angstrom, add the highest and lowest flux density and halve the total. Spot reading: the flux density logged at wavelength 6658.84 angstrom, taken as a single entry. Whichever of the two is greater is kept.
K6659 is 8.4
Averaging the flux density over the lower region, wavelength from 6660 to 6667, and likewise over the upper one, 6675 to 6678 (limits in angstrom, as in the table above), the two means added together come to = 13.4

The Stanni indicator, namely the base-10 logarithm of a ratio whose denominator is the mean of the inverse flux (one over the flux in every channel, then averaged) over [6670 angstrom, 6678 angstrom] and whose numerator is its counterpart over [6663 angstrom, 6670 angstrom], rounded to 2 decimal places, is 0.00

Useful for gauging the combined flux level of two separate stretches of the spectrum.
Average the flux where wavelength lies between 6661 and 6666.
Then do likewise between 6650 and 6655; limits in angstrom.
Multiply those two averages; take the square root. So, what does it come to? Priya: 7.3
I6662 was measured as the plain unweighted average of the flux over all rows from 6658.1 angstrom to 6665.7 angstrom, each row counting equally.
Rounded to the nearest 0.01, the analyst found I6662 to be 7.25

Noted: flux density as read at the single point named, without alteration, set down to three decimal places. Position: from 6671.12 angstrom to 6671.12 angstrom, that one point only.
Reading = 7.890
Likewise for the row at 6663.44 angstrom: 5.074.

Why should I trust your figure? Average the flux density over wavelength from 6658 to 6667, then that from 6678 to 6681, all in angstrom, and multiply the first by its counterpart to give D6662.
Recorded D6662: 53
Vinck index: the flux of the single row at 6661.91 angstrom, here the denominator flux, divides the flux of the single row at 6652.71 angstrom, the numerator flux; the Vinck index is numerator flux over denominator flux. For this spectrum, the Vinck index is 0.95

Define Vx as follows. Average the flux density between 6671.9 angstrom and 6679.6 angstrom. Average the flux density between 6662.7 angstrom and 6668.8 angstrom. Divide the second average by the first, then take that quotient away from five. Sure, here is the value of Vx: 3.99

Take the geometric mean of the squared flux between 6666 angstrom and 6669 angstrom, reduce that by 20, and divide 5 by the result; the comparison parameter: 0.108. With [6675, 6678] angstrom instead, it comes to 0.242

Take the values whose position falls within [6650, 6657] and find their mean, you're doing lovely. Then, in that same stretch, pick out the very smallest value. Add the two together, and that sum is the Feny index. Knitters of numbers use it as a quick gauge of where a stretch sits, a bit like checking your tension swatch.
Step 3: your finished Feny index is 15.7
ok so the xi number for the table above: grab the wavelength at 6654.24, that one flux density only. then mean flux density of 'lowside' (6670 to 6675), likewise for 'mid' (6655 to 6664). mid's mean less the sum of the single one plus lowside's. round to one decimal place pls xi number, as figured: -8.1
